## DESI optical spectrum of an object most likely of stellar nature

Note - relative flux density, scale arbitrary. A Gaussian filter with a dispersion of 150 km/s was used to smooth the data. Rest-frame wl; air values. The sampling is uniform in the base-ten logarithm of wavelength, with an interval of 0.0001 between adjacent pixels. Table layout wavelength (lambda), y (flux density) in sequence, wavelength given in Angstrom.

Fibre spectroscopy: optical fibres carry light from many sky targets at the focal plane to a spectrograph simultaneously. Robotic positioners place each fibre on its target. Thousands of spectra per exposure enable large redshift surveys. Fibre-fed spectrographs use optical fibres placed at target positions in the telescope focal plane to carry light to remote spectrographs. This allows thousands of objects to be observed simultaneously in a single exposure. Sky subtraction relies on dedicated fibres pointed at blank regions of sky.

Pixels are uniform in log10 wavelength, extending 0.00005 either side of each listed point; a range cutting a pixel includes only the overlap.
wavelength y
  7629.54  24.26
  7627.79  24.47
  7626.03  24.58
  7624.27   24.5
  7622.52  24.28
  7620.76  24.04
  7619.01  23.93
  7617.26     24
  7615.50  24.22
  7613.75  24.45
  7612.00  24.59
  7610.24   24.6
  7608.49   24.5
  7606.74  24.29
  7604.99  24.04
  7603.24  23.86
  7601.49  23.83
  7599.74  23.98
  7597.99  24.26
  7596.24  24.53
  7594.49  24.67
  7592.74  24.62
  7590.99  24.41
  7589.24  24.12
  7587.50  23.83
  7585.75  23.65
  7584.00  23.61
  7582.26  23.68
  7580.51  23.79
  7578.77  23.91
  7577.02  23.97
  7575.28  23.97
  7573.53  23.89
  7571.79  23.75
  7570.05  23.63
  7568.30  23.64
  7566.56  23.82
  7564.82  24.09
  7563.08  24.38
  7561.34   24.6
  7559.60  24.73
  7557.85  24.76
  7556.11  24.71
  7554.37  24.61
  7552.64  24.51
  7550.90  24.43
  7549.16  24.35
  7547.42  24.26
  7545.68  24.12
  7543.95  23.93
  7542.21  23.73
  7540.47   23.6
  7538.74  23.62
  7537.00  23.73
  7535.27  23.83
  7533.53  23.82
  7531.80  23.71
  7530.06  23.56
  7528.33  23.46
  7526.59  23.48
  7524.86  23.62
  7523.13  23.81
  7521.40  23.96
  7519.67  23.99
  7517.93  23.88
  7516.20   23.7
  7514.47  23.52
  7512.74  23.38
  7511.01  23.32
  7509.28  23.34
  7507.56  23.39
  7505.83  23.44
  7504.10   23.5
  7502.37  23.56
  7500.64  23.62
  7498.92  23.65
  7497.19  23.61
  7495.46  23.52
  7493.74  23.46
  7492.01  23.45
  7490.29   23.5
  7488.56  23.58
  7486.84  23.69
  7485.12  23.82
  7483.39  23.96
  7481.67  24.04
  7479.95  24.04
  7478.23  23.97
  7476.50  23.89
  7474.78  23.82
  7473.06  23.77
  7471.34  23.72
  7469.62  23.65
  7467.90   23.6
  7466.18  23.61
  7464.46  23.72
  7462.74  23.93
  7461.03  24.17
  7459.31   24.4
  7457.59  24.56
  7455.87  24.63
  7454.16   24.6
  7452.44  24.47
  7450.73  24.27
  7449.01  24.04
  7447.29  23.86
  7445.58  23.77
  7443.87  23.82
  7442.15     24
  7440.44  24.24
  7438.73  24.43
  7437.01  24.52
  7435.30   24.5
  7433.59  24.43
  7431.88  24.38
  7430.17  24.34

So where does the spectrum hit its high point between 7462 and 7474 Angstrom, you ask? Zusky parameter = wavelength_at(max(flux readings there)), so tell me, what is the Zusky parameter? 7462.74 Angstrom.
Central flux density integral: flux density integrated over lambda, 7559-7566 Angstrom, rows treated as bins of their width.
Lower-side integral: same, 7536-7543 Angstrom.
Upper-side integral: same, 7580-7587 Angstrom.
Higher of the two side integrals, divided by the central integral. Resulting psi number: 0.97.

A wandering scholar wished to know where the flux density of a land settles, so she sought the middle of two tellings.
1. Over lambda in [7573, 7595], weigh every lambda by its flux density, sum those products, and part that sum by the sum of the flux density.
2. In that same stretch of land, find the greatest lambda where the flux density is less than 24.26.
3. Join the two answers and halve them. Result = 7586.7 Angstrom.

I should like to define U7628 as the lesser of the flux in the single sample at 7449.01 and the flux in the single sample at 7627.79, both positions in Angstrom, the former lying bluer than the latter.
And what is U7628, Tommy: 24.0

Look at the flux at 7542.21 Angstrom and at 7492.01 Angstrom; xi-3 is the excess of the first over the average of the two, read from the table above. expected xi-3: 0.14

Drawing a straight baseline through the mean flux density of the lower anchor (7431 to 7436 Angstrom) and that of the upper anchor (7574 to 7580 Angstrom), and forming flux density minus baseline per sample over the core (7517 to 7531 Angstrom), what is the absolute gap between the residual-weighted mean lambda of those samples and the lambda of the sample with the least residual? 2.7 Angstrom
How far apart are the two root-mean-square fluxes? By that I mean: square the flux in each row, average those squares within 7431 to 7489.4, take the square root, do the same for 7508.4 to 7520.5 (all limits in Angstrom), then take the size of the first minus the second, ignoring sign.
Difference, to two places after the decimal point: 0.47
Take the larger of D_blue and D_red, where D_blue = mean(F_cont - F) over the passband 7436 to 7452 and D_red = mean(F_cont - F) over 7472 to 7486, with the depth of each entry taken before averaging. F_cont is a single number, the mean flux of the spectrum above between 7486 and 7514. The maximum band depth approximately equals -0.41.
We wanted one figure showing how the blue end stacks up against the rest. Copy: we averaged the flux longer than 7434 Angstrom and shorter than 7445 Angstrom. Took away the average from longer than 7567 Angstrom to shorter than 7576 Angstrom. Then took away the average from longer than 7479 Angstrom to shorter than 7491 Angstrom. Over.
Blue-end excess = -23.3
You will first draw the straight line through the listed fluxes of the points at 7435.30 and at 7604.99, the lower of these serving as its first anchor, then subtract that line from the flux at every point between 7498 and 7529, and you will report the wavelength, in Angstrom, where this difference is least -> 7511.01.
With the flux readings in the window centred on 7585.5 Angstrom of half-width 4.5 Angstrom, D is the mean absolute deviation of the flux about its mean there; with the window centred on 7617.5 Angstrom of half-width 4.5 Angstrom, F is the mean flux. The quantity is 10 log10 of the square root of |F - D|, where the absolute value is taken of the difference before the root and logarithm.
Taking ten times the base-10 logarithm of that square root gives 6.90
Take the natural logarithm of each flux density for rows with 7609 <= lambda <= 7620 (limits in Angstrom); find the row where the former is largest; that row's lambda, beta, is 7610.24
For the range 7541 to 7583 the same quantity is 7557.85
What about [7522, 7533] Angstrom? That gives 7523.13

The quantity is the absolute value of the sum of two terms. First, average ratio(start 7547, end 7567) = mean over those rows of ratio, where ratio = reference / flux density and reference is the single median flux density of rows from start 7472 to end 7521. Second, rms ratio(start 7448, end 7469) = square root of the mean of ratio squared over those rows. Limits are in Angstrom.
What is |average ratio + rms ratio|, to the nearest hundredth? 1.94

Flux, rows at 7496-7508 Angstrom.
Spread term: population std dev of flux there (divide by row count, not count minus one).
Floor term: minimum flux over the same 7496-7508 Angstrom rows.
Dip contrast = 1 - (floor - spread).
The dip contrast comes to -22.3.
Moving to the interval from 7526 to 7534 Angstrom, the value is -22.3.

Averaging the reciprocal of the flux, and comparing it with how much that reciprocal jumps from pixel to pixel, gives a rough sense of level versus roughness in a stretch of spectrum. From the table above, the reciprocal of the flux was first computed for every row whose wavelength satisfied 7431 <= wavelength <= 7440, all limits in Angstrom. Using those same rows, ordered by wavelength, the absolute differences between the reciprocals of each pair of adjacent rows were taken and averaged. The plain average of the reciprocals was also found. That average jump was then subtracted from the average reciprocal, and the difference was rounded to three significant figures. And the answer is 0.0408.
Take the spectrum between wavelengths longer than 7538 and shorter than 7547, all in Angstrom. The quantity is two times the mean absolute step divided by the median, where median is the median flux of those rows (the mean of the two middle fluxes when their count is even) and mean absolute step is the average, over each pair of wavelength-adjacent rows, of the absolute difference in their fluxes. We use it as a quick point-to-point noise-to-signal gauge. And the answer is 0.0114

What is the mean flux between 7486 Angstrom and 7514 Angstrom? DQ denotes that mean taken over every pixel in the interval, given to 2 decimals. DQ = 23.50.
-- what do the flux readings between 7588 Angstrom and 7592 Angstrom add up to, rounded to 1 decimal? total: 48.5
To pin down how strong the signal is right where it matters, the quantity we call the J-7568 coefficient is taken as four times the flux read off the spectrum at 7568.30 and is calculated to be 94.6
